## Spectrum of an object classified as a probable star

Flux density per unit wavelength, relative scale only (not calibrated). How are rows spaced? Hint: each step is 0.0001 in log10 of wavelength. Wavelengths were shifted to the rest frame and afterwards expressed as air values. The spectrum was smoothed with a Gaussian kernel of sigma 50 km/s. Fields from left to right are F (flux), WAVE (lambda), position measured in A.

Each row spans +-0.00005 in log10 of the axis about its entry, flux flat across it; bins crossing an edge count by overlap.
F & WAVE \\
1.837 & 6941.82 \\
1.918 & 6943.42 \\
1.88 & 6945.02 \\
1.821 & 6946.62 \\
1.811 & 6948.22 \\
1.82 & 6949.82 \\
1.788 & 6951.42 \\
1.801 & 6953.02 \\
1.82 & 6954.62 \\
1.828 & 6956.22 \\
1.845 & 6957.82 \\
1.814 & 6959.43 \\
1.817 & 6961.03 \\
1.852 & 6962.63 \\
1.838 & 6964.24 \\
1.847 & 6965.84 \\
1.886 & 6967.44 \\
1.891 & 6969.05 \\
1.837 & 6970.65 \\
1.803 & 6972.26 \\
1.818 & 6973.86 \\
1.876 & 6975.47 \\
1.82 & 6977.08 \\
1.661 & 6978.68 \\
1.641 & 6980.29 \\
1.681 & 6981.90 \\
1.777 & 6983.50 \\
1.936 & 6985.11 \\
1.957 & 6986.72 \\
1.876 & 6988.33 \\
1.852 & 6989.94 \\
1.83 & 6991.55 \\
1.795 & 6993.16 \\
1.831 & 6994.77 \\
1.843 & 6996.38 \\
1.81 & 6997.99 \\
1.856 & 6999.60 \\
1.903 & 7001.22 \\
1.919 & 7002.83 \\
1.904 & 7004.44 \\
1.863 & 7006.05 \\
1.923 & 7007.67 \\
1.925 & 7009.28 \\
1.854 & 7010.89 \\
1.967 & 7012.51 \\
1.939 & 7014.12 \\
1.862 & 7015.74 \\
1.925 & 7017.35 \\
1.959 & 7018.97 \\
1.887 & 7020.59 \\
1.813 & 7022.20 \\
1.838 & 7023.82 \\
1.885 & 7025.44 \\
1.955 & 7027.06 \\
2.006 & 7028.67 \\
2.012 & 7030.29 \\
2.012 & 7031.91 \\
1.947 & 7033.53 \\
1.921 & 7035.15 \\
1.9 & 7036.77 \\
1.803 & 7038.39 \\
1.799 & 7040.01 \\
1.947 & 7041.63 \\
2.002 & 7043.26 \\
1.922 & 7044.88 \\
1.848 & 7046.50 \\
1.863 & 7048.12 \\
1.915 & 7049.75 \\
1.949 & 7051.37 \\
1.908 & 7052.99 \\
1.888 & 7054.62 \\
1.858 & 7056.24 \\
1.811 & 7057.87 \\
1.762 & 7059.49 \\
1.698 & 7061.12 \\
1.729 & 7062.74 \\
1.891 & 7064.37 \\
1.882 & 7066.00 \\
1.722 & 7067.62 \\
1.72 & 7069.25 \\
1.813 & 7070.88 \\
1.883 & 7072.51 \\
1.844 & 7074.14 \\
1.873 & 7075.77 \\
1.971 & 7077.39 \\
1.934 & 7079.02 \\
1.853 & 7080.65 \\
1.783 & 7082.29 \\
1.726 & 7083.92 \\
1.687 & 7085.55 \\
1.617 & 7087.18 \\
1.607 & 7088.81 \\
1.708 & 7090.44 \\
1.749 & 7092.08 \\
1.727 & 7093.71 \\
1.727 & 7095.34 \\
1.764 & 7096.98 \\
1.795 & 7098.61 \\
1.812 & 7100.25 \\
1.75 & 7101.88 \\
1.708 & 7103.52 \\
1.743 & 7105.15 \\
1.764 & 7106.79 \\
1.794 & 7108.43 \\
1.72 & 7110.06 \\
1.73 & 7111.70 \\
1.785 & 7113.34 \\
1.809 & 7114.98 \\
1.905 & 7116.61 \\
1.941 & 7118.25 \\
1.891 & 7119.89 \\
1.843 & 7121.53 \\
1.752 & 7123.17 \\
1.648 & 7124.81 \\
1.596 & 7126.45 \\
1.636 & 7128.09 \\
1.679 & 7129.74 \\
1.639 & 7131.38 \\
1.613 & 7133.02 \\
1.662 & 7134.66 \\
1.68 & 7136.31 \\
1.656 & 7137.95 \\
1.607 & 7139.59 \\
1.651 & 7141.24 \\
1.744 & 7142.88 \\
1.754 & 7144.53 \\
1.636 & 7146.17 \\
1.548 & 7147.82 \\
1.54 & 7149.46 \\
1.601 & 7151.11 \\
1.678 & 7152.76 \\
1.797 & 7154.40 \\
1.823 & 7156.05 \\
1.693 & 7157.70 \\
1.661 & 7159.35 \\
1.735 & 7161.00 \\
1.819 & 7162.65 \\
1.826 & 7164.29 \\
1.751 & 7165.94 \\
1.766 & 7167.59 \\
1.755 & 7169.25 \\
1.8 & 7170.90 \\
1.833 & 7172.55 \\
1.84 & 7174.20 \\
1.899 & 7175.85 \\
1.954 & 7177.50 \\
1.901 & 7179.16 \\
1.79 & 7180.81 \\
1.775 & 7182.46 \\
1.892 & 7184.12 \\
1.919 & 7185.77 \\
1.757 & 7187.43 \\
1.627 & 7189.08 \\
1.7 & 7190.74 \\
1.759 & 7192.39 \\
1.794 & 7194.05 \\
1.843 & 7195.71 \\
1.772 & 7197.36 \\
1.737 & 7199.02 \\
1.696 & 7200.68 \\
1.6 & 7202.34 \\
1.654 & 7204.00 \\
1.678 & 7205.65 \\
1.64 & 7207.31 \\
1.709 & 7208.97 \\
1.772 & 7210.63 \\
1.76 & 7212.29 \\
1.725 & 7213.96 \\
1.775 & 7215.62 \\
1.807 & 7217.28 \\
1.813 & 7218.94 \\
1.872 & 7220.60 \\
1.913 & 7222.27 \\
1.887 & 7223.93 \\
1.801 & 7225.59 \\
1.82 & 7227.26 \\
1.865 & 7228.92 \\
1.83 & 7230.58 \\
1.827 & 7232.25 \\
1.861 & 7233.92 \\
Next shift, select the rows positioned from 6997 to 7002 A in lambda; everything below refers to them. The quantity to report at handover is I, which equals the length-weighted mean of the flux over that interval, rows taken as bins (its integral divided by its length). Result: 1.85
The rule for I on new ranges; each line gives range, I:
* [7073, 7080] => 1.91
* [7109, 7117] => 1.79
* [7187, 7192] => 1.70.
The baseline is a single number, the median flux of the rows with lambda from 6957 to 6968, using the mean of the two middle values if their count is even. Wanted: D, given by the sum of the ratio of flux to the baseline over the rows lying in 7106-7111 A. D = 2.9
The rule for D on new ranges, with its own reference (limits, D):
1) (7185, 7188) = 2.0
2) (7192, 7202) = 5.7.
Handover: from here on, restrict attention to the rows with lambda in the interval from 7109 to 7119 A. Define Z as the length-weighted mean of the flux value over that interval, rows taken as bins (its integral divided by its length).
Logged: 1.81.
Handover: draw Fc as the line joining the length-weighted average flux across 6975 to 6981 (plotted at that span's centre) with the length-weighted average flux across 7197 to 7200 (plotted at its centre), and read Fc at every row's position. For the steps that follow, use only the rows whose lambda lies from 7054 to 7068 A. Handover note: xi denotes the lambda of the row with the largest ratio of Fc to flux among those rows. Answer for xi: 7061.12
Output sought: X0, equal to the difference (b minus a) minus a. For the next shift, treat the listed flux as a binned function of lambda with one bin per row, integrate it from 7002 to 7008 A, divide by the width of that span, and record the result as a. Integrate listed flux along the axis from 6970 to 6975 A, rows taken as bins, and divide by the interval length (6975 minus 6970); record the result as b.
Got -1.98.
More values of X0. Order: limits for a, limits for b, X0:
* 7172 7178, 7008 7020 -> -1.85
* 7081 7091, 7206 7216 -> -1.67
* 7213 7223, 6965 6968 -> -1.76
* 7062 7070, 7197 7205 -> -1.89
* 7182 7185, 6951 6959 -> -1.87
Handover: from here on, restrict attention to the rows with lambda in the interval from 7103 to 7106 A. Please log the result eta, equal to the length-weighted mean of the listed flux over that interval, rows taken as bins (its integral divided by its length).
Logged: 1.73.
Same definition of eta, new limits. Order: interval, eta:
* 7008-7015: 1.92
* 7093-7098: 1.74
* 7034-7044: 1.90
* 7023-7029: 1.91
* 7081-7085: 1.76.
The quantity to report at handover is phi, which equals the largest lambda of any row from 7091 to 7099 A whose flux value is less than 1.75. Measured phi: 7095.34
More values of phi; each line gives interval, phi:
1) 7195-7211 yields 7208.97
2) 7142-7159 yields 7157.70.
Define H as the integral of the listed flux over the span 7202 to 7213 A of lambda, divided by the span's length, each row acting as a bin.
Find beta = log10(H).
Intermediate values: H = 1.69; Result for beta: 0.228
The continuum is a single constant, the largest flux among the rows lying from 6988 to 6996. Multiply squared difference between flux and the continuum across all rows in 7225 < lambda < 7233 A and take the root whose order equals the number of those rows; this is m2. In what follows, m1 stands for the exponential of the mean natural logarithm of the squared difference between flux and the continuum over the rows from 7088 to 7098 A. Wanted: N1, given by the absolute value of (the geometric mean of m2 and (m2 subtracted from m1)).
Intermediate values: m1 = 0.024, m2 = 0.0016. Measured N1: 0.006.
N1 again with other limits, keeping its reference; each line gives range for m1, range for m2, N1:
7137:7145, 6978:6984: 0.009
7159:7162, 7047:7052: 0.006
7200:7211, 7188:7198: 0.017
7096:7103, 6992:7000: 0.004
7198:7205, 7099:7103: 0.016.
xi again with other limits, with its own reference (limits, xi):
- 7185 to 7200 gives 7189.08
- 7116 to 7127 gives 7126.45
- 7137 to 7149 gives 7147.82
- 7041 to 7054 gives 7046.50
